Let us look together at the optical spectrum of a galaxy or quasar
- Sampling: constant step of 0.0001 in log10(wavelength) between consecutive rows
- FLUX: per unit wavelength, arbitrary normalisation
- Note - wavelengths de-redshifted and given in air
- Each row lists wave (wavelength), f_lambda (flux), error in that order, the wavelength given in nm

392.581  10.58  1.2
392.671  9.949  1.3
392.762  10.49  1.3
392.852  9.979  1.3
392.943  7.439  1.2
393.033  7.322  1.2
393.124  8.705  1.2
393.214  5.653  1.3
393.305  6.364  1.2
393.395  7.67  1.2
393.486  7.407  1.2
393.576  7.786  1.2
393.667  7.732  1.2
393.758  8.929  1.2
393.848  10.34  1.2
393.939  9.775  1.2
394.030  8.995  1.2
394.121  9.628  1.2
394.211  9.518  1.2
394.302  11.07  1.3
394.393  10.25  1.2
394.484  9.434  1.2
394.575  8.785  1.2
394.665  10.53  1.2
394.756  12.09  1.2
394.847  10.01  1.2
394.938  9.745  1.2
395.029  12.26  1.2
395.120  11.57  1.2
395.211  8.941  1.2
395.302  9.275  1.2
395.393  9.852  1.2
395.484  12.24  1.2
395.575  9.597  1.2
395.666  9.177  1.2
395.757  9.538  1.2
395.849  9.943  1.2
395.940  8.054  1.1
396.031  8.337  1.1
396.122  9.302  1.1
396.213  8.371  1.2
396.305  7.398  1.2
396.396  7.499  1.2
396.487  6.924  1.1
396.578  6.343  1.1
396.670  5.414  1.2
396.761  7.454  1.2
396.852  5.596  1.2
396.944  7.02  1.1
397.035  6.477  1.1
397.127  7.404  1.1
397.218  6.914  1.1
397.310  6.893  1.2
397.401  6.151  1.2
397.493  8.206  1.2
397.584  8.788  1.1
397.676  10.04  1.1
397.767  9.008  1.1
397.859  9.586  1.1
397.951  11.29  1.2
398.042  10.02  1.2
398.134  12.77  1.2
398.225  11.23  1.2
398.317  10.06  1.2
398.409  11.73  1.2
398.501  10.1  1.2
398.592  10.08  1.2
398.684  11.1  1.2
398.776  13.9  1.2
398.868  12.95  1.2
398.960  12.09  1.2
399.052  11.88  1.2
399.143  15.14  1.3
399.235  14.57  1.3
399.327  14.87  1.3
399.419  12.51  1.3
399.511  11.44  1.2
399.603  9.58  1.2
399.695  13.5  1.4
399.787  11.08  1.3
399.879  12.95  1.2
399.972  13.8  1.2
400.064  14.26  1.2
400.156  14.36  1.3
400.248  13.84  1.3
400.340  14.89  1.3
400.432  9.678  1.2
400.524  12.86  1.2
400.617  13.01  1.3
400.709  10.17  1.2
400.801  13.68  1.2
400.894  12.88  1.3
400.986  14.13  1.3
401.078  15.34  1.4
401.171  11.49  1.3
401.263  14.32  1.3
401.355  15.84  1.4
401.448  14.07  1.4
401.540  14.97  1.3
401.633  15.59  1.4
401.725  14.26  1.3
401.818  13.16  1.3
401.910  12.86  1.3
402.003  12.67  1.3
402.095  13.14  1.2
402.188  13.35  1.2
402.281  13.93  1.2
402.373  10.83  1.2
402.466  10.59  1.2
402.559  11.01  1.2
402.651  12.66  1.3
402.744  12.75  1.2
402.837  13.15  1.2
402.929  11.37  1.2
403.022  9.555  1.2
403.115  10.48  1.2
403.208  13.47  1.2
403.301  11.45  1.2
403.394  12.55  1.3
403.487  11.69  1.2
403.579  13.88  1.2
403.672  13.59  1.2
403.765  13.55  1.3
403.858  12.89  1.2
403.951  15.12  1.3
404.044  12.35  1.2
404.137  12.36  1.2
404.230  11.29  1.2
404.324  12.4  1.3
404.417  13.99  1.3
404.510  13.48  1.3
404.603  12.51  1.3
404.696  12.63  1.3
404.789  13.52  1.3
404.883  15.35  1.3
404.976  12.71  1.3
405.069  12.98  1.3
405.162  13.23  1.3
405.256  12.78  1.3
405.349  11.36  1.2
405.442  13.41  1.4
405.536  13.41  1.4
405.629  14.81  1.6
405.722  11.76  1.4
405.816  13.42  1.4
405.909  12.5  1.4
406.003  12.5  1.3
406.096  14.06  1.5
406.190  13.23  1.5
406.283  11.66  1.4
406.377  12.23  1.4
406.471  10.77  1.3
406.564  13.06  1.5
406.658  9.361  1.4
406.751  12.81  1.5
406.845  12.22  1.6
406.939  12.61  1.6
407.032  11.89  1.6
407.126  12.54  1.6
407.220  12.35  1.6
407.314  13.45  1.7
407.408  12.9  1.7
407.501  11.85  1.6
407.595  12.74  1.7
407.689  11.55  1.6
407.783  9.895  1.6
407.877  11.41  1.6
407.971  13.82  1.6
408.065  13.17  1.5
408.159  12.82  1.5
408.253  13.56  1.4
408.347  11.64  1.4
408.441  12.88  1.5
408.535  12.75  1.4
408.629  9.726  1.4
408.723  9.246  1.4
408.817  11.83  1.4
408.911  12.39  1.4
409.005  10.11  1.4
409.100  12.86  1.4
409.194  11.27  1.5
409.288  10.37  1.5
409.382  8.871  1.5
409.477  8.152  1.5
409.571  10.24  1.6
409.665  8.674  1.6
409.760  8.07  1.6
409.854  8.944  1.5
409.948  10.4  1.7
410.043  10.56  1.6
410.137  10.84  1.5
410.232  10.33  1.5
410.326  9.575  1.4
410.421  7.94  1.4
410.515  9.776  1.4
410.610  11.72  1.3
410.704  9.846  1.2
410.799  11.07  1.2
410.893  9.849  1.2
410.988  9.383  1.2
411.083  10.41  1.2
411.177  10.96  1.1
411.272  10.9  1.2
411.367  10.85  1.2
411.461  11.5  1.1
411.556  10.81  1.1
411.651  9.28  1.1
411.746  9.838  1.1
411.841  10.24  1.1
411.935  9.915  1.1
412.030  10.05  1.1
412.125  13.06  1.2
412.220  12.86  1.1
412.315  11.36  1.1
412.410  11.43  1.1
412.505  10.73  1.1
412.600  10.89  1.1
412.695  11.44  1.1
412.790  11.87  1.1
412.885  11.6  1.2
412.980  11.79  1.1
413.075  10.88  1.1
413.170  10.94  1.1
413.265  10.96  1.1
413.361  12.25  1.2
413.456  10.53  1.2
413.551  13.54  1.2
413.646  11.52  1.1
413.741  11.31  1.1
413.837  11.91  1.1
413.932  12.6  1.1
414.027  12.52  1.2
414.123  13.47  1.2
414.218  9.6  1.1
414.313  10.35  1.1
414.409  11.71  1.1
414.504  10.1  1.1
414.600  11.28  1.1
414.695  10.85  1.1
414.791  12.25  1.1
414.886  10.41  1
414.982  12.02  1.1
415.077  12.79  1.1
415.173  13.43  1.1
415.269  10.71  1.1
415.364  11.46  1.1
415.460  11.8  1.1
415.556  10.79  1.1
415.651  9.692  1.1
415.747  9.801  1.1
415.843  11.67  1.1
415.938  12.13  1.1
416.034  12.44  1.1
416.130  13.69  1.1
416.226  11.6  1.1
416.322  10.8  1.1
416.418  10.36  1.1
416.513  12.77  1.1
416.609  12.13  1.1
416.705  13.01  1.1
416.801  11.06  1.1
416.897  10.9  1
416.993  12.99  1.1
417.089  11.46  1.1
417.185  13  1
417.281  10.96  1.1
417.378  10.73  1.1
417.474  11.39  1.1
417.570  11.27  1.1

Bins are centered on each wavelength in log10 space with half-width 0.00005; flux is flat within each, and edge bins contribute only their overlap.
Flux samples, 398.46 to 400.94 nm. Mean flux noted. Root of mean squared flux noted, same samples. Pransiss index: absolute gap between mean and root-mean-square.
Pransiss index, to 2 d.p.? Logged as 0.11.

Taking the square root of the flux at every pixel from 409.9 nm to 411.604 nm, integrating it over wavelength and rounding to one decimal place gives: 5.5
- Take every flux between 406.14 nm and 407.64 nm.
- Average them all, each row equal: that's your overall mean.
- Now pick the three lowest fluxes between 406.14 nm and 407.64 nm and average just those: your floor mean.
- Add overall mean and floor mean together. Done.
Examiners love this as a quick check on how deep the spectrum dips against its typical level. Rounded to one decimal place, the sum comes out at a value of 22.8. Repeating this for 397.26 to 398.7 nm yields 16.9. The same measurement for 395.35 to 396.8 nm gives 14.7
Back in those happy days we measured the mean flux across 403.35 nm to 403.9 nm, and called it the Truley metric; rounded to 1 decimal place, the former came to 13.0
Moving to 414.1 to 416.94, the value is 11.5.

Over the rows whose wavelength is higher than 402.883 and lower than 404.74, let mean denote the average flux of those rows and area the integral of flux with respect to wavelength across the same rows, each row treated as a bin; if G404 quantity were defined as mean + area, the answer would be 35.8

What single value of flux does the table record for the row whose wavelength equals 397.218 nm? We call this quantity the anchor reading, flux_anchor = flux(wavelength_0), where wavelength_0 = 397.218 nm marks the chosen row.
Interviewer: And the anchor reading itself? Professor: 6.914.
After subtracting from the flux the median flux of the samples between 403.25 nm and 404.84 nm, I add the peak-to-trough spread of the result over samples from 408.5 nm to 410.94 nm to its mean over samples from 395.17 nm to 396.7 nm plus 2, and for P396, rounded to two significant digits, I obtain 2.9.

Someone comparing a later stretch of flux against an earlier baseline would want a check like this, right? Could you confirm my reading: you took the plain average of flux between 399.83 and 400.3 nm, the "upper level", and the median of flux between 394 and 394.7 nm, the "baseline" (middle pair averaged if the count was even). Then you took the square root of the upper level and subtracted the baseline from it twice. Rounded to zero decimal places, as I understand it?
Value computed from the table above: -15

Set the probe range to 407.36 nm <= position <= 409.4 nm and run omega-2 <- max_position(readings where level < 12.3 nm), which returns 409.382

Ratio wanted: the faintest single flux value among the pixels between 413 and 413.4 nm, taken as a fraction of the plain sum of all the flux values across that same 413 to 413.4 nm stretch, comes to 0.242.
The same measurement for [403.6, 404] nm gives 0.234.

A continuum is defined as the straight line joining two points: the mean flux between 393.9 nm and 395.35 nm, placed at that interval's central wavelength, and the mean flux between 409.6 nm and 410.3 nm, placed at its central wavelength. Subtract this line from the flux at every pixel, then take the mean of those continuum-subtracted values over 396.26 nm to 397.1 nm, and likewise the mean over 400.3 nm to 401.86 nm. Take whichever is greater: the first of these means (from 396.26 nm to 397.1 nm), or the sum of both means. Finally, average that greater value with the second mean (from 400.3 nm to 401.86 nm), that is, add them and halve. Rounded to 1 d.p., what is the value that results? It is 1.9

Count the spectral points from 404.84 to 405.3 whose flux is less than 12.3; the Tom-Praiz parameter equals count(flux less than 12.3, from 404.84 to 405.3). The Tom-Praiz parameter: 0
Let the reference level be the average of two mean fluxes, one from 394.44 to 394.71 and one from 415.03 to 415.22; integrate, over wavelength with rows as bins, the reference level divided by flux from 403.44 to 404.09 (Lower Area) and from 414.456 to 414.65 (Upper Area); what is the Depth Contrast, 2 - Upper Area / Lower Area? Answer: 1.6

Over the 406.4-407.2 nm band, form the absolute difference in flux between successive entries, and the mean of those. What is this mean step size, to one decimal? 1.7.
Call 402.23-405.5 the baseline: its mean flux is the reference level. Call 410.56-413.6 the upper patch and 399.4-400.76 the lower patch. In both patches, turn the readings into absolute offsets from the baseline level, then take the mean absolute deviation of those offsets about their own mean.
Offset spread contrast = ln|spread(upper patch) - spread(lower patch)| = -2.2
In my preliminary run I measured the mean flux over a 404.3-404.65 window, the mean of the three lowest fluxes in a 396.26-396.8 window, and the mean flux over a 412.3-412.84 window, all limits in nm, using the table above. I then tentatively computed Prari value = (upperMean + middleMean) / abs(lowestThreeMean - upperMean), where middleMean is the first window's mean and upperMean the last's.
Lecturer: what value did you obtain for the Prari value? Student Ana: 5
